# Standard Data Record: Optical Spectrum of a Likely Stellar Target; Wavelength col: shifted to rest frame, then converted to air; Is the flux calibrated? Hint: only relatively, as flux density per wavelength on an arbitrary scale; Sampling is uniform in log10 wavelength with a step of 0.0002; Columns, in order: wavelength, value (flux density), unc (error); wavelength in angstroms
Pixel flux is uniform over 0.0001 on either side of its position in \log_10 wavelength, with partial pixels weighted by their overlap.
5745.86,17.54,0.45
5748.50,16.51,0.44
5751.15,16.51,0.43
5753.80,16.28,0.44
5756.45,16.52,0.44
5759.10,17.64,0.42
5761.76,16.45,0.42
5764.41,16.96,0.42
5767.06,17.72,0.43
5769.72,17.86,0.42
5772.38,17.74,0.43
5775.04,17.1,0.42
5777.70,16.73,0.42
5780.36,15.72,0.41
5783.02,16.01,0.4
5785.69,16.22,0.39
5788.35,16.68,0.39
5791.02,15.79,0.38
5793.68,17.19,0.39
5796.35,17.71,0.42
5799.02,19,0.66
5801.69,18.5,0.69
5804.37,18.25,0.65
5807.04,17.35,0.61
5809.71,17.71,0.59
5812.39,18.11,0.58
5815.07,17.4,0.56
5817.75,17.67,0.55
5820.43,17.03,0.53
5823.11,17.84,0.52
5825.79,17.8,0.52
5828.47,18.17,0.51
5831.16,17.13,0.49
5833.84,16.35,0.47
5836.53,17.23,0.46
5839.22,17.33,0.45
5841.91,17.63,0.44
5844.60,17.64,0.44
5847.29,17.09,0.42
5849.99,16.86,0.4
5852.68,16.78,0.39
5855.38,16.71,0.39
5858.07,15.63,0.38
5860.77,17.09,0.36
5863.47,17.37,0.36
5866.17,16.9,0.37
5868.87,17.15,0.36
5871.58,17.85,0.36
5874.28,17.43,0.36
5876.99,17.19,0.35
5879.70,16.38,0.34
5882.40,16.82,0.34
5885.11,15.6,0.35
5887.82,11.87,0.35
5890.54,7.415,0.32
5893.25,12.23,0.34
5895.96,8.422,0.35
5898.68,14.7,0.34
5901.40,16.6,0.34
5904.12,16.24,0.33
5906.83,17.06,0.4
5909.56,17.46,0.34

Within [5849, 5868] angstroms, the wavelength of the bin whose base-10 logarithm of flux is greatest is 5863.47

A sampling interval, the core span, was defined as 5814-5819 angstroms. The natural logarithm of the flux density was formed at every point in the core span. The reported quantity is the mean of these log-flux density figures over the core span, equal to 2.86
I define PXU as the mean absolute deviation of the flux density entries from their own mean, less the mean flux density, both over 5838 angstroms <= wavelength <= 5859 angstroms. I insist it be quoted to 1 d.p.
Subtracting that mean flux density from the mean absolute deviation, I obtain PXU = -16.5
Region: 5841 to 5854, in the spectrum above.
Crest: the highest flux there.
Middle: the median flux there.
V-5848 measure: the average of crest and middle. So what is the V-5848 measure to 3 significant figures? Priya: 17.4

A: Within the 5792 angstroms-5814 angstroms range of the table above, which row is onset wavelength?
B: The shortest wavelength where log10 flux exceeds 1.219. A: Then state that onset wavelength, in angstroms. 5793.68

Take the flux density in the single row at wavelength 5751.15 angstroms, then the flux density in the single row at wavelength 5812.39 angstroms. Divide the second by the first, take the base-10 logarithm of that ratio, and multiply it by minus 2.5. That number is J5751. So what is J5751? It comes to -0.10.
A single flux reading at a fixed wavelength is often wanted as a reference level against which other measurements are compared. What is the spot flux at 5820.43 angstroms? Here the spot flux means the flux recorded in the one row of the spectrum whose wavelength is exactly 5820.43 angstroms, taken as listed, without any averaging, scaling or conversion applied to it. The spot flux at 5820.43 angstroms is 17.03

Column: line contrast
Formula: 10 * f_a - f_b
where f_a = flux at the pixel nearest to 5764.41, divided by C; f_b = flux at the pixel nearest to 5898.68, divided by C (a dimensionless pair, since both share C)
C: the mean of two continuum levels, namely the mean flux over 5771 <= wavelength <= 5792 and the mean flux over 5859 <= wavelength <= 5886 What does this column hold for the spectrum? 9.25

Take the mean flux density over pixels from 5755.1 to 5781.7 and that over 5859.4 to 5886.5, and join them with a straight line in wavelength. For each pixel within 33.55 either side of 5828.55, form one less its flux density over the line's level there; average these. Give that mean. -0.026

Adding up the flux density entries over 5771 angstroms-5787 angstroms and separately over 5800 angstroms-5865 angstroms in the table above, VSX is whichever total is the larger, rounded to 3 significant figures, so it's 417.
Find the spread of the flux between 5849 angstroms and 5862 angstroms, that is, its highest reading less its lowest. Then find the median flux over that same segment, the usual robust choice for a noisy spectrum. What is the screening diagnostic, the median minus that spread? 15.3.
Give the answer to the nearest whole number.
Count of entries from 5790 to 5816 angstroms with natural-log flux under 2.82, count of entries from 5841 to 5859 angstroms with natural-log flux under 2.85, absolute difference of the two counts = 4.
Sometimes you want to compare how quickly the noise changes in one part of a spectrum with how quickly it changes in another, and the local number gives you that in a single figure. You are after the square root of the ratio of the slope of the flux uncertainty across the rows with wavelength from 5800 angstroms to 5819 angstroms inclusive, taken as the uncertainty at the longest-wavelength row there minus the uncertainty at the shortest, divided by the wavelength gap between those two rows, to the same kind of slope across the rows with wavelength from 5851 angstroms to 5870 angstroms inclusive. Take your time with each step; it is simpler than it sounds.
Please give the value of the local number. 2.2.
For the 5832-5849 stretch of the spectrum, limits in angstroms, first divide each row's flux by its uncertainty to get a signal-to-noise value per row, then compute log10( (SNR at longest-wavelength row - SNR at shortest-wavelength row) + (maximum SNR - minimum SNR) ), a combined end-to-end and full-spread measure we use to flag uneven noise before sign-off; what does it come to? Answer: 1.1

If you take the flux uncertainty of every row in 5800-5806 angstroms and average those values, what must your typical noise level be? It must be 0.67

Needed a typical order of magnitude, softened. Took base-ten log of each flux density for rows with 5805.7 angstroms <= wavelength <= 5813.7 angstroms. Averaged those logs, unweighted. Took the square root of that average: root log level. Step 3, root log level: 1.12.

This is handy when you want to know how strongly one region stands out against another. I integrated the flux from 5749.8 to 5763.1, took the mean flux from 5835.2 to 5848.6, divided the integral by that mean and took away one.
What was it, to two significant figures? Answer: 12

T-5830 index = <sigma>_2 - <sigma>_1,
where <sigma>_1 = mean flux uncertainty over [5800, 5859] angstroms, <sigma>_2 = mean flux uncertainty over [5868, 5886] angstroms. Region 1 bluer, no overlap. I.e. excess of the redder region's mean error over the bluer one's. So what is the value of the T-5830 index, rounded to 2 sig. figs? -0.15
